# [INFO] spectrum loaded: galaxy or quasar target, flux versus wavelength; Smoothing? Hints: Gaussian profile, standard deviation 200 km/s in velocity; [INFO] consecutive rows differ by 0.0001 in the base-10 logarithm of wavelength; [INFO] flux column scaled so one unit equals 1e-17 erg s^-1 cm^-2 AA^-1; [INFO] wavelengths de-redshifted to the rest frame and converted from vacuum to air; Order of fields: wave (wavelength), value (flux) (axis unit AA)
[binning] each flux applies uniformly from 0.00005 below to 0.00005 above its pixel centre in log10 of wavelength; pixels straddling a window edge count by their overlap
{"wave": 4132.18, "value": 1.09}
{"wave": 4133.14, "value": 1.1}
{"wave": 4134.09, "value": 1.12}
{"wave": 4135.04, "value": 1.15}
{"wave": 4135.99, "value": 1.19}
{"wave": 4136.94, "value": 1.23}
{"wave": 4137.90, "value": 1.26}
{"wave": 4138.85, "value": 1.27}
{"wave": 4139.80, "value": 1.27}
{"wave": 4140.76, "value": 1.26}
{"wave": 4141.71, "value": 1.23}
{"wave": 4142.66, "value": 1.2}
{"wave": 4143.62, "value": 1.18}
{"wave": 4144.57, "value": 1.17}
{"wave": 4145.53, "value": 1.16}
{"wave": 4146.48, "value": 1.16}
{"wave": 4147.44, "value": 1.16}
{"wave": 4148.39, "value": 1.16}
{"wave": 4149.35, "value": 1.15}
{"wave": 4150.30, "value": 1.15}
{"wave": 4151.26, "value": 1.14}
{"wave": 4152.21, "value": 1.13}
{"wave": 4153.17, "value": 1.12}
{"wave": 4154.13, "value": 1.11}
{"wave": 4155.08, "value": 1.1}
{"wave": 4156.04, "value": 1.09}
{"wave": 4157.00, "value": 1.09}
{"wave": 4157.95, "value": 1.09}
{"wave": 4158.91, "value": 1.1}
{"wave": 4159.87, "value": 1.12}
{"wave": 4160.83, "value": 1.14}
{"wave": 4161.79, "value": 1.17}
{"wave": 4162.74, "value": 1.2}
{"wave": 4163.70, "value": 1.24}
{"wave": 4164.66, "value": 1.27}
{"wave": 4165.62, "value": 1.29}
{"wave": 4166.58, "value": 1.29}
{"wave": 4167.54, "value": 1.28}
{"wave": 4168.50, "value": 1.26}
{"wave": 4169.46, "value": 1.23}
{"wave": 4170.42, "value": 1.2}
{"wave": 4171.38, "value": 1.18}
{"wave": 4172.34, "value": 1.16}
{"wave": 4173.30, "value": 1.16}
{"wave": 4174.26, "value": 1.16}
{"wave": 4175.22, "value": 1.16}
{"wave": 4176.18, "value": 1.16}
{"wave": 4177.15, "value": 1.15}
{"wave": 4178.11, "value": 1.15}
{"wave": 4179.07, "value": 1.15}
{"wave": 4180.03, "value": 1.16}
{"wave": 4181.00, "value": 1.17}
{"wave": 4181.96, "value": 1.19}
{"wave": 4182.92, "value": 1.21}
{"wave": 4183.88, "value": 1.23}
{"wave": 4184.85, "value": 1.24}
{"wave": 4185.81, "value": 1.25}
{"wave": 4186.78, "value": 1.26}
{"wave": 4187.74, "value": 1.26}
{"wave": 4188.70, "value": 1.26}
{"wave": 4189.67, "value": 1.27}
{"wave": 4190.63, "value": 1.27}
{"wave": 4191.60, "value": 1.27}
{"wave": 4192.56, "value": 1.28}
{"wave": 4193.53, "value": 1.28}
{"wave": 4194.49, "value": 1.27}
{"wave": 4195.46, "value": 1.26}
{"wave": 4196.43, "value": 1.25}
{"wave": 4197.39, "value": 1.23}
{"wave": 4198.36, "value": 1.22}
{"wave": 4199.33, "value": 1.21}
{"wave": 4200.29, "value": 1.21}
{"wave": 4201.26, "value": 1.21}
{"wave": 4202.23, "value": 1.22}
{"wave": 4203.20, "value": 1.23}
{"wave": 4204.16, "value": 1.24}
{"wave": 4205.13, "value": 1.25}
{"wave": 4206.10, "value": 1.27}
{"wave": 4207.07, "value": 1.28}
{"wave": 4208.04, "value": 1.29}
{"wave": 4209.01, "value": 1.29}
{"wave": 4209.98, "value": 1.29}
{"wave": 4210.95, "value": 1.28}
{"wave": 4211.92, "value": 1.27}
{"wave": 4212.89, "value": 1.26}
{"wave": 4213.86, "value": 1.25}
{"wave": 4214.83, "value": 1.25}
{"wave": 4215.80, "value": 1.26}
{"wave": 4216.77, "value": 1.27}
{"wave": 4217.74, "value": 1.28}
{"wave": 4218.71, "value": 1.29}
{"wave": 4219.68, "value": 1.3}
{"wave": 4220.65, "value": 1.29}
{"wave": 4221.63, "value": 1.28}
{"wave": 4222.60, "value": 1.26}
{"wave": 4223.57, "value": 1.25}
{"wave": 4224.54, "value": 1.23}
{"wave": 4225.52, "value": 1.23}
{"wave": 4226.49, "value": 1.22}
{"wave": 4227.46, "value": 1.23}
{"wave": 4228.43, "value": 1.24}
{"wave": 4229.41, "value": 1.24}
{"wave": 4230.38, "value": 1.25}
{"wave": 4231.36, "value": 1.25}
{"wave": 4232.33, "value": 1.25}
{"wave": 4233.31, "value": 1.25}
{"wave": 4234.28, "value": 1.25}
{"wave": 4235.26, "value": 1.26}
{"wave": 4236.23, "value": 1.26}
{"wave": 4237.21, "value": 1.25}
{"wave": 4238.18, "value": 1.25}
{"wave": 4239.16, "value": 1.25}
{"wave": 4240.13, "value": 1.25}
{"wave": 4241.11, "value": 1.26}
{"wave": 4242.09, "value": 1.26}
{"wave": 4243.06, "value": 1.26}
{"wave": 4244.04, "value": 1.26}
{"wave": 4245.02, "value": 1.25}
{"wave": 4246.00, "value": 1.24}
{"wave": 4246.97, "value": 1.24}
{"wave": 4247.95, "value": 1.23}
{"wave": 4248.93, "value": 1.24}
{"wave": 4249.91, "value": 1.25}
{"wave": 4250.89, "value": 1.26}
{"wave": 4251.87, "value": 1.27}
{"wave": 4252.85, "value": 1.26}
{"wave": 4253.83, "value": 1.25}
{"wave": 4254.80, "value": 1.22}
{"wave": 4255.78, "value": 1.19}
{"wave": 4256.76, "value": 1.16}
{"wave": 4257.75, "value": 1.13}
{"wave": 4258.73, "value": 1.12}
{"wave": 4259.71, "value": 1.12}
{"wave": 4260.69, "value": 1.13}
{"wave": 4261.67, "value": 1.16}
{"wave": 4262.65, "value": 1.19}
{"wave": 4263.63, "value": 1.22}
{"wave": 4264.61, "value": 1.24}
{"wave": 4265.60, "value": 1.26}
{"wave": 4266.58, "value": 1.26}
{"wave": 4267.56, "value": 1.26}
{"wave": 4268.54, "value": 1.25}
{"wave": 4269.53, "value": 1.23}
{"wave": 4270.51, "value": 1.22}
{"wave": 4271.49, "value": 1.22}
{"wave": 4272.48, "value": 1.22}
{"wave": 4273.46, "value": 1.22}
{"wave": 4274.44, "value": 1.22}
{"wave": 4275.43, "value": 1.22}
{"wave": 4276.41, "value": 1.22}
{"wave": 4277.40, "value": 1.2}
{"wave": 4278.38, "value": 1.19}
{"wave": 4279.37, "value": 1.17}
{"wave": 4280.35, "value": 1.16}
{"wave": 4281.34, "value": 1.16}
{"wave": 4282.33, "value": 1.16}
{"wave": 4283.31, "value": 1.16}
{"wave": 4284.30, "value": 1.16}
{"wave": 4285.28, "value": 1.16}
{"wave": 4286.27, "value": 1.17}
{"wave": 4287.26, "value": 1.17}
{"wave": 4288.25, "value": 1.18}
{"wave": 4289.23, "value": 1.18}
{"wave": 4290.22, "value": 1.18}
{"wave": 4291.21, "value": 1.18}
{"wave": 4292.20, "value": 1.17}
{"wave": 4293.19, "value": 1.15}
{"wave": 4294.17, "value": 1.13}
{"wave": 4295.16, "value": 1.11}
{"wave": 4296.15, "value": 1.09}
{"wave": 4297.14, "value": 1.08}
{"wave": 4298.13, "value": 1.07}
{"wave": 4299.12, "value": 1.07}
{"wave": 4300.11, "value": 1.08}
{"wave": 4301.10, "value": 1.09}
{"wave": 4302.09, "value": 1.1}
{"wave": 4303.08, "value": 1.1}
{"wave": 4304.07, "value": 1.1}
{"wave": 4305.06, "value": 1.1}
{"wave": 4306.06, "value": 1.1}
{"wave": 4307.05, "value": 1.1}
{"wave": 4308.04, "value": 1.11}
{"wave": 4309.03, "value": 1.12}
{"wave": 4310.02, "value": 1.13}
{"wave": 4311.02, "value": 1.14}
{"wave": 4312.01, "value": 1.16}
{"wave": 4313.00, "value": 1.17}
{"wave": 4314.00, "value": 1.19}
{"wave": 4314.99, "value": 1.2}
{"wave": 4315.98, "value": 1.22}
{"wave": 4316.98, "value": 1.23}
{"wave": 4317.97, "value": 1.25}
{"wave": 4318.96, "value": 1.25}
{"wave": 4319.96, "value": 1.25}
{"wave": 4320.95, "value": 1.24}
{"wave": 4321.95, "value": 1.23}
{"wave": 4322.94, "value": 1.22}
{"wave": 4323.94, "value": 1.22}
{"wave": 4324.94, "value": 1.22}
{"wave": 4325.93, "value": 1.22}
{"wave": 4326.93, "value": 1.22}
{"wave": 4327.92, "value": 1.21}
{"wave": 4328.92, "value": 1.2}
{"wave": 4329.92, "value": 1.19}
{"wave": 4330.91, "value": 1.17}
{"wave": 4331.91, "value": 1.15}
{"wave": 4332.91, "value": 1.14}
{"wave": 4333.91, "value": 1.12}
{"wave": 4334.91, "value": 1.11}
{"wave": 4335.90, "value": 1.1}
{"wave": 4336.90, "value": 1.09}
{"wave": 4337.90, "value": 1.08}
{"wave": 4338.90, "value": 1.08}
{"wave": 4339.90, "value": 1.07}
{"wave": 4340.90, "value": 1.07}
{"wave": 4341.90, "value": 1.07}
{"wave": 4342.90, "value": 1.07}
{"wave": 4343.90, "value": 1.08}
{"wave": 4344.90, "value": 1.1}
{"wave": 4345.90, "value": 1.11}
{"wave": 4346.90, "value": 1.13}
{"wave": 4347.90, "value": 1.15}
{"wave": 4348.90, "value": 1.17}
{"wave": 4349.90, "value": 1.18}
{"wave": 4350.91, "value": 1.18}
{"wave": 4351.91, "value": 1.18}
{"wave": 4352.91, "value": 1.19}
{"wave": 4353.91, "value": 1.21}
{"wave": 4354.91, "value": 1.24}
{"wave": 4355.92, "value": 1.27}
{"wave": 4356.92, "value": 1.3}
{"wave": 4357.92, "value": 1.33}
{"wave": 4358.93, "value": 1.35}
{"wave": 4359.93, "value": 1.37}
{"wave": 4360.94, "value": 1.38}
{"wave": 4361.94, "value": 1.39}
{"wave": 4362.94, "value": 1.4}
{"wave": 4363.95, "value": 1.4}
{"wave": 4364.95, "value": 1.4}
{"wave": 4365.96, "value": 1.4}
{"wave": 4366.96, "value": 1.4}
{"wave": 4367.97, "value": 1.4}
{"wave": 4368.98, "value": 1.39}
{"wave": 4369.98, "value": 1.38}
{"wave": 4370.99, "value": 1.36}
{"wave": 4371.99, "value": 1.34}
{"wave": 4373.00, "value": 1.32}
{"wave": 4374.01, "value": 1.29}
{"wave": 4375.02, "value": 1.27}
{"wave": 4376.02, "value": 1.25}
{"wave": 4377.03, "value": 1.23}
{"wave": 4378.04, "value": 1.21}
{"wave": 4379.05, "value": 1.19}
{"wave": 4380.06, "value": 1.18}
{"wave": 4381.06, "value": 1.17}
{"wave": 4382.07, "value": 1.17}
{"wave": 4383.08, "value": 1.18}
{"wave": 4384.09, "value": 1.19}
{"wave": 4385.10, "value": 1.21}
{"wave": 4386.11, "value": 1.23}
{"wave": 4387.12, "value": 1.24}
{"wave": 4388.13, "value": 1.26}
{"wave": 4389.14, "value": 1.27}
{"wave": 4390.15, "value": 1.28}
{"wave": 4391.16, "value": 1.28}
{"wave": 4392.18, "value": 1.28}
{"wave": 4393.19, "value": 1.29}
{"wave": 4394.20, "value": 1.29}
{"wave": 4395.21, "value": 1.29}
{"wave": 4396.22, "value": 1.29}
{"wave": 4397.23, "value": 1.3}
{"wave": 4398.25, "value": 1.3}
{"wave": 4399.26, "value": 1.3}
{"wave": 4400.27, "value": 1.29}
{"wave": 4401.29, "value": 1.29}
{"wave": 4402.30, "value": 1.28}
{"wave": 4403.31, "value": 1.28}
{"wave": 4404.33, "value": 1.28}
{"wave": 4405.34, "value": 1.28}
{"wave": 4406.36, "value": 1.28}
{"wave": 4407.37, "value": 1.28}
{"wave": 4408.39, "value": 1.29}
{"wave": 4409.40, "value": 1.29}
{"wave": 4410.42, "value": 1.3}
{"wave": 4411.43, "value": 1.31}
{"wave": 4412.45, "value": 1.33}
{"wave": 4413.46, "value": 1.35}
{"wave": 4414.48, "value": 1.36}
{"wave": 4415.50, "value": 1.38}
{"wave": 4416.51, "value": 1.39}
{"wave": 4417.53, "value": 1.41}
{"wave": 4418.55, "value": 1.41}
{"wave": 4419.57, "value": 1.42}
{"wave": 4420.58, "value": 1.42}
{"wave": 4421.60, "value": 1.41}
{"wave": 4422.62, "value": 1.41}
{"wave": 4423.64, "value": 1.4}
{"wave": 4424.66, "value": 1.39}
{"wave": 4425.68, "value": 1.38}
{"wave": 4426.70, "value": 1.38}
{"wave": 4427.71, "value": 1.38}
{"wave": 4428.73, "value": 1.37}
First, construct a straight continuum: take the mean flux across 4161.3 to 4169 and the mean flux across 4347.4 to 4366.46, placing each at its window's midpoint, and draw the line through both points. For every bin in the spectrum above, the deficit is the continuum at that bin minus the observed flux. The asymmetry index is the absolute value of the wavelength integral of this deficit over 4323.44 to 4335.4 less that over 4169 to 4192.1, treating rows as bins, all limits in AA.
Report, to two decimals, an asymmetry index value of 0.10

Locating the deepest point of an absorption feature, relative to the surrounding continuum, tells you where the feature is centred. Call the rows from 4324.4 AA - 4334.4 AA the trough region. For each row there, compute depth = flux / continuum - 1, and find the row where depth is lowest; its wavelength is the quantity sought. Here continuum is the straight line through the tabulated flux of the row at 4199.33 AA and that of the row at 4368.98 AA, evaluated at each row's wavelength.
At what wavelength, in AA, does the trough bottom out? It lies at 4333.91 AA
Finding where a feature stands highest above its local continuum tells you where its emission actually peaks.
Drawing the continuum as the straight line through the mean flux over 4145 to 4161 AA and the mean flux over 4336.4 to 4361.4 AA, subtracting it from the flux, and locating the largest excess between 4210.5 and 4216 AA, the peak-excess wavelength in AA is 4210.95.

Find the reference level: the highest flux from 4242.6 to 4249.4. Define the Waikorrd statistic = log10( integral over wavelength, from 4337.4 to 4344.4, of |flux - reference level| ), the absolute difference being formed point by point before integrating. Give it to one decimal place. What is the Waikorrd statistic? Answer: 0.1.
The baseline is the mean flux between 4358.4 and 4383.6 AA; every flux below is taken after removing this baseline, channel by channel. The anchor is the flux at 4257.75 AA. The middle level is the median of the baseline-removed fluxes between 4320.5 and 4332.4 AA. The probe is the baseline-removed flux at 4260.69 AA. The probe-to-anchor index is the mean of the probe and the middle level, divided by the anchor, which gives 0.8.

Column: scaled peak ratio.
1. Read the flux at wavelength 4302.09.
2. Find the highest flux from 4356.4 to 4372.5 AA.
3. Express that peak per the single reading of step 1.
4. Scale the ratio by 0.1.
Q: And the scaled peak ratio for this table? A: 0.127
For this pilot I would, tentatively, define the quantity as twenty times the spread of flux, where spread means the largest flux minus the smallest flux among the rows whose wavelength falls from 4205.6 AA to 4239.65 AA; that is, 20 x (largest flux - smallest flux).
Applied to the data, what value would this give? 1.60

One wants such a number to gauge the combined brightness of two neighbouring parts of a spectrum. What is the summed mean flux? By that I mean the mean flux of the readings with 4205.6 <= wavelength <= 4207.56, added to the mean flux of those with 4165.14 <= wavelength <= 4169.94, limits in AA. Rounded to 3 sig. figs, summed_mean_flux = 2.54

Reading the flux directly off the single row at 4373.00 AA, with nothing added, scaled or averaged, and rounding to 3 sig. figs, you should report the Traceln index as 1.32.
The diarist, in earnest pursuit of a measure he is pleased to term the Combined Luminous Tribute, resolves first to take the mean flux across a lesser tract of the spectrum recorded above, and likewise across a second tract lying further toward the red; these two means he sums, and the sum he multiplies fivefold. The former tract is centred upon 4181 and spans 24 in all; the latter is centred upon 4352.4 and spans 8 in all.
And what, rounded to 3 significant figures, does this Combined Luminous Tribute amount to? 12.0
